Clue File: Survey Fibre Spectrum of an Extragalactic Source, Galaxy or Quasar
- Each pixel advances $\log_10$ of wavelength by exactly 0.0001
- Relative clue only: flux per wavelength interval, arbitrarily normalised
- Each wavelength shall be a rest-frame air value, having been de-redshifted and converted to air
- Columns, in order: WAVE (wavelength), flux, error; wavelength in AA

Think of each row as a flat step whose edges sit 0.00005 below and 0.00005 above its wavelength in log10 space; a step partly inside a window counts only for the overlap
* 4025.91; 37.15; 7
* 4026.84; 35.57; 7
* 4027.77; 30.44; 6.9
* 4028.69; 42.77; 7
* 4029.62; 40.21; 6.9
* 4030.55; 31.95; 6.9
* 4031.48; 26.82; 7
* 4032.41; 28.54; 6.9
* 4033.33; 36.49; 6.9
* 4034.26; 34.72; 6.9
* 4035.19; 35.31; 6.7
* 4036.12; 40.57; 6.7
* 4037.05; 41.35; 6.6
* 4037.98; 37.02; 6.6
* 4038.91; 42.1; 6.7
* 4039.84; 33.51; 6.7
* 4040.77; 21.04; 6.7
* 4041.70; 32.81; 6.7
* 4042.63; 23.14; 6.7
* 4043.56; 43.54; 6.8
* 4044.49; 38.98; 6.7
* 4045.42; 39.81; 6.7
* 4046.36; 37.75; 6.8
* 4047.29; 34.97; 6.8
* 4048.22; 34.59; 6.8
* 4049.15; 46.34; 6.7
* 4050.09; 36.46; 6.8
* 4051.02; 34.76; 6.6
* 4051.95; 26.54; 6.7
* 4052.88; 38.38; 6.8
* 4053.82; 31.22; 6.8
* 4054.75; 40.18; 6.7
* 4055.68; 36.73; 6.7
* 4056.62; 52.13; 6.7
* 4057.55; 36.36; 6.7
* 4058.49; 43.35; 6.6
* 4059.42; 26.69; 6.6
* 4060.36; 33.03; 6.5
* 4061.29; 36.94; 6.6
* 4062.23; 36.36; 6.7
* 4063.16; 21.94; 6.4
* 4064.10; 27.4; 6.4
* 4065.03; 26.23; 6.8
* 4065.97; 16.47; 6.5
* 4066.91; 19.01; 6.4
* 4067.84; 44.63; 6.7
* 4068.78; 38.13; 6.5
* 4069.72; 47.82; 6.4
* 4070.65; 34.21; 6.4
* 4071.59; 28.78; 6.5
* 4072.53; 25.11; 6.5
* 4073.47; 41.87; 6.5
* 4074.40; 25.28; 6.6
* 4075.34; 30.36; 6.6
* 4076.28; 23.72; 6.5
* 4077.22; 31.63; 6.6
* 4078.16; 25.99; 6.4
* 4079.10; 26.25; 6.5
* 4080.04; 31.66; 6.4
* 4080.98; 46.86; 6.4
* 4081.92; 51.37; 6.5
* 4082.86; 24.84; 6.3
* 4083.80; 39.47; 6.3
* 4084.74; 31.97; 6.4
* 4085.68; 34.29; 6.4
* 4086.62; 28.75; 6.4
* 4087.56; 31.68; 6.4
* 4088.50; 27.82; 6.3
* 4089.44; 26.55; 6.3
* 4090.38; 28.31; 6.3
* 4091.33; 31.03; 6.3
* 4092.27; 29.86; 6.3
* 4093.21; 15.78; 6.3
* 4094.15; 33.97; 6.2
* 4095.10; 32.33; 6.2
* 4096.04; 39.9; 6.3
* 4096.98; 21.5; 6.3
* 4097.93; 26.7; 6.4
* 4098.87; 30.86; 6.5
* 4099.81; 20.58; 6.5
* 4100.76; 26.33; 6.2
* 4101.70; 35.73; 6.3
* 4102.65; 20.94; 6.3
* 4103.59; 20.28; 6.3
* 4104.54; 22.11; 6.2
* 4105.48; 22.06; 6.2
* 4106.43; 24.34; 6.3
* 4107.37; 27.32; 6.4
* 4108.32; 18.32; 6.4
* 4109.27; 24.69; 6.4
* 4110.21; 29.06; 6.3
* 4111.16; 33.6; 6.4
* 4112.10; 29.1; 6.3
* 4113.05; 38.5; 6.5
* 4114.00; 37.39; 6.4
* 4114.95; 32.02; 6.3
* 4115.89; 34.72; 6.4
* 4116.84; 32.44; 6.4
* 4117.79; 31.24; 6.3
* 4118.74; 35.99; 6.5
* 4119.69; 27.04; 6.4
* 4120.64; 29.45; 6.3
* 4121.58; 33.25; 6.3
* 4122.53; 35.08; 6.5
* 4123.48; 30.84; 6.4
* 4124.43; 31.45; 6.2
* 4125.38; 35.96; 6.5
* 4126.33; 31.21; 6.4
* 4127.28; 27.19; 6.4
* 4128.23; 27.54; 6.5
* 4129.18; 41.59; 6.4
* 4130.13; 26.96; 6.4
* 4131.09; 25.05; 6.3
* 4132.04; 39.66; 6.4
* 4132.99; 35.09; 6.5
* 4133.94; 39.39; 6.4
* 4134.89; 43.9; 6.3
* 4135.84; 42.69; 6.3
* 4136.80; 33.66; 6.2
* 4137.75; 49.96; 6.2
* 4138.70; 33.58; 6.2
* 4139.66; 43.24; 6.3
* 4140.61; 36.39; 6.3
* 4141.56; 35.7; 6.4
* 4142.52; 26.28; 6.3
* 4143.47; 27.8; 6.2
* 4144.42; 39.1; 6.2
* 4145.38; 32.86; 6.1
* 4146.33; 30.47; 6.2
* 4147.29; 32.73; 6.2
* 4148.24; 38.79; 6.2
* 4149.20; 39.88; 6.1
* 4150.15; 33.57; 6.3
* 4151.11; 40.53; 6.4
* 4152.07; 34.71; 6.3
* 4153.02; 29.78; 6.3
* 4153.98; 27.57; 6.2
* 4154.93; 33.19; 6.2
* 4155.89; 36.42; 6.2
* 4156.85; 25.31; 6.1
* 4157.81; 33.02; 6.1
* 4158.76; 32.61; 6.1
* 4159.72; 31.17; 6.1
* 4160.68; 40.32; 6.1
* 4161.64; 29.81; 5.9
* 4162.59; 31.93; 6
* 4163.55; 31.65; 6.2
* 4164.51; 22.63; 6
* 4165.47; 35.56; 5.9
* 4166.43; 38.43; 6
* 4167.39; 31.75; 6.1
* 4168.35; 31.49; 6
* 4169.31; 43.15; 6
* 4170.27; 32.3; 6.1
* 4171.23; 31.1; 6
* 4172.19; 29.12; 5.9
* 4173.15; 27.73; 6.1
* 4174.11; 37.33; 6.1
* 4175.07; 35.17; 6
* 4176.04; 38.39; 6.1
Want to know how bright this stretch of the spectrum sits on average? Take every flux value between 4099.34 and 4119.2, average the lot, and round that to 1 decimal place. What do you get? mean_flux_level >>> 28.4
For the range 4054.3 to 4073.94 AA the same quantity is 34.0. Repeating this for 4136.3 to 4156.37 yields 35.1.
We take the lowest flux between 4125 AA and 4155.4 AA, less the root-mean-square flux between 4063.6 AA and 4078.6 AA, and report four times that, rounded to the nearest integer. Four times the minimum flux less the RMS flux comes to -26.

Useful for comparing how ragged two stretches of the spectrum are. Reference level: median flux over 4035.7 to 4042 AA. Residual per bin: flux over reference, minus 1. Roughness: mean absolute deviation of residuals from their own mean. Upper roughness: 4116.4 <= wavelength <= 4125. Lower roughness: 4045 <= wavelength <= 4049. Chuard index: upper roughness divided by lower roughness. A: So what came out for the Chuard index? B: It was 1.0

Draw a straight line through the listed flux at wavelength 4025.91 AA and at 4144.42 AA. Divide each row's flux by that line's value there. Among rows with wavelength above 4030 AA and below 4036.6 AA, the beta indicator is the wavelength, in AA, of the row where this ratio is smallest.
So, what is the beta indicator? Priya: 4031.48 AA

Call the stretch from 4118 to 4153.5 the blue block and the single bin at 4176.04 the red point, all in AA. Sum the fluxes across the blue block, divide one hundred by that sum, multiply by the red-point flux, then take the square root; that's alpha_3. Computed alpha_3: 1.73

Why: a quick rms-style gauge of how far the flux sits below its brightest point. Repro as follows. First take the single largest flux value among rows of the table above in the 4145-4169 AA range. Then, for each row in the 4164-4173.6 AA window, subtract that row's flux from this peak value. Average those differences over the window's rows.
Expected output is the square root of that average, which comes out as 2.9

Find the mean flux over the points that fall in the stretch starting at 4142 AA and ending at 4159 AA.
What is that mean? 33.0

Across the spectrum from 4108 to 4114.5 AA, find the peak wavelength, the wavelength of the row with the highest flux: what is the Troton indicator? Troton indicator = 4113.05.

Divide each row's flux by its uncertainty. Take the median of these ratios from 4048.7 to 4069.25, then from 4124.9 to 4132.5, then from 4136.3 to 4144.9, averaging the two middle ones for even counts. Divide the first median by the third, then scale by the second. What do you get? 4.4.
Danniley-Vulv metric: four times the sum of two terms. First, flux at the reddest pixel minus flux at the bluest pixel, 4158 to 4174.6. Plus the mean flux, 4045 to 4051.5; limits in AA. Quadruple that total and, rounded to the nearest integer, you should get 170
